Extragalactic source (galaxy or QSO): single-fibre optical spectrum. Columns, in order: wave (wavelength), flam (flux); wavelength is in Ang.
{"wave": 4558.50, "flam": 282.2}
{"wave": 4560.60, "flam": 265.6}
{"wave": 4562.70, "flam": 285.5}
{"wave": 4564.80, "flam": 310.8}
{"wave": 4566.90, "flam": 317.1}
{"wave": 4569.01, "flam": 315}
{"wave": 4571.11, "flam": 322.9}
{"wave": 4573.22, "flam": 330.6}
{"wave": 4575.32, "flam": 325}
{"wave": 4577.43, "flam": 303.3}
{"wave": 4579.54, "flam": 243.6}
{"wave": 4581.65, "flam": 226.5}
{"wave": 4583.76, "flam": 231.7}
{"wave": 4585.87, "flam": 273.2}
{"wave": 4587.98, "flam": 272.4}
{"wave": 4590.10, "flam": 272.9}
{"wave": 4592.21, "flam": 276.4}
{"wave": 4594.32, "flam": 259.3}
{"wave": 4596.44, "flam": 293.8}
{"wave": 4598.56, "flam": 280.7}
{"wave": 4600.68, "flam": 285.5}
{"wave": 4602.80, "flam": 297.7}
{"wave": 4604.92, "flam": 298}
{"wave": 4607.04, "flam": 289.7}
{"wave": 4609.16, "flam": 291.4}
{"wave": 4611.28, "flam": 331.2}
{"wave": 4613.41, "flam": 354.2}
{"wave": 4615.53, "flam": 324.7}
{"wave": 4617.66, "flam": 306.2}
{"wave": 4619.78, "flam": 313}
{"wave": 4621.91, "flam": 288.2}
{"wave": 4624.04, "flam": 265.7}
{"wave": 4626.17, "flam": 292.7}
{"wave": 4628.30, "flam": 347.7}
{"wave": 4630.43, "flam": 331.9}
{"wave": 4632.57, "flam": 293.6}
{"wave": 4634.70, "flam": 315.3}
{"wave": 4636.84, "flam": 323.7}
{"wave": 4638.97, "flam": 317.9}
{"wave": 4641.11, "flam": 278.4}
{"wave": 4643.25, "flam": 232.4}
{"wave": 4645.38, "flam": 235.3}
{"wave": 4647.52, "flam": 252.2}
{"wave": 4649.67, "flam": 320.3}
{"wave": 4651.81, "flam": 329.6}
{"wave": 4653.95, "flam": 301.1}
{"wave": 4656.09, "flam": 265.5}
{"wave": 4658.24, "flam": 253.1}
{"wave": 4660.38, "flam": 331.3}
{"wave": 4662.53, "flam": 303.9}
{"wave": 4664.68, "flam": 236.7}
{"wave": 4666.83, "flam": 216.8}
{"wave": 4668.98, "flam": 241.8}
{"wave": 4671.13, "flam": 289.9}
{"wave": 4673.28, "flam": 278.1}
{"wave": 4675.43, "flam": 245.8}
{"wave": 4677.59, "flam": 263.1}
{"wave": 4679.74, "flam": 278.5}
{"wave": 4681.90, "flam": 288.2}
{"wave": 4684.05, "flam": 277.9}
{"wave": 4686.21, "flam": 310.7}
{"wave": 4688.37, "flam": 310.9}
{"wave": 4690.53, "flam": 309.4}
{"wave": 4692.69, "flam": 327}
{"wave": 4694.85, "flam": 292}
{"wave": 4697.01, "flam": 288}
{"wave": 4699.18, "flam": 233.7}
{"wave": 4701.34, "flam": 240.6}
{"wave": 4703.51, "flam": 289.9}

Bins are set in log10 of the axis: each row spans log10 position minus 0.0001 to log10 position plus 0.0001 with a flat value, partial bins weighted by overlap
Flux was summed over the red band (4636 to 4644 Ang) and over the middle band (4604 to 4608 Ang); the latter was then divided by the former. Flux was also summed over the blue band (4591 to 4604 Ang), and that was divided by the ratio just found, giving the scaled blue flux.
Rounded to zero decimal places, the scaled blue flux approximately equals 3321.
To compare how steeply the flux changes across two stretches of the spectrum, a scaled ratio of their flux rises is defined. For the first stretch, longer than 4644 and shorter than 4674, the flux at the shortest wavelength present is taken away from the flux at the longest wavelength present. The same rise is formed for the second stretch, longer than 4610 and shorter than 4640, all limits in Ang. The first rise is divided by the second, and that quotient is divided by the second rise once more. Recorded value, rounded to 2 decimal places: 0.24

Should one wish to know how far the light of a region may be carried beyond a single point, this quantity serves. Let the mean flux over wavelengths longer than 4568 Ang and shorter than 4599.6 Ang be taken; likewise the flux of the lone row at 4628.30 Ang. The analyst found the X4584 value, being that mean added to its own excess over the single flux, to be 216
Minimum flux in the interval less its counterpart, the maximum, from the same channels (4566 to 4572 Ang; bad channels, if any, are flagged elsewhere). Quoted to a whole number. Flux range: -8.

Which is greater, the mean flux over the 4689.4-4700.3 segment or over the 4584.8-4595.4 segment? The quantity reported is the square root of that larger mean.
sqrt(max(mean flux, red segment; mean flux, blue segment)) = 17.0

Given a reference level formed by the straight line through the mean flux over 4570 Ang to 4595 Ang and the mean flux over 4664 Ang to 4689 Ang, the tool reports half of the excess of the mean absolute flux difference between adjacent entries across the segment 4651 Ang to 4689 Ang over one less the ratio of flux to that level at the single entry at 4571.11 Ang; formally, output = 14.0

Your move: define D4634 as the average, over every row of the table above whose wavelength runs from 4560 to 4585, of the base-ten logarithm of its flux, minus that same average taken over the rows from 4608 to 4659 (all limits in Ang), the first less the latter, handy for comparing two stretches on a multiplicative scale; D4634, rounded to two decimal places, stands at -0.01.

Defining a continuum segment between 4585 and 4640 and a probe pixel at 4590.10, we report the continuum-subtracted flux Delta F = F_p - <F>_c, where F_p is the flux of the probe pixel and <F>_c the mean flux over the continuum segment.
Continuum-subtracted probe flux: -27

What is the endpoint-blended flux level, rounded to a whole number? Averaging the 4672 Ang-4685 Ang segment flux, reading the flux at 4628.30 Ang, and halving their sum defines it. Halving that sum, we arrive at 310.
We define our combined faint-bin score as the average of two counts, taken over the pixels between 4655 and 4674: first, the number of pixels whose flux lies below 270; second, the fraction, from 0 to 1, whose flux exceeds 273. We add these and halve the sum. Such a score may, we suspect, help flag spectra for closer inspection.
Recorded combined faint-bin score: 2.7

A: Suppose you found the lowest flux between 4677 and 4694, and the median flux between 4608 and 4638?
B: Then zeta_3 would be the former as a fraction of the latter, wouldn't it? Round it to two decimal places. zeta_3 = 0.84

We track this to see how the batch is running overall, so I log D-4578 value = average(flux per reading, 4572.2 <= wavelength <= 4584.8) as 277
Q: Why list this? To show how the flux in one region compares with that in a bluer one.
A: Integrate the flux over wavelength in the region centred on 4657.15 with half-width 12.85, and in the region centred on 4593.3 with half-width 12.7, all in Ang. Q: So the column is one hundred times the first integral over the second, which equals 102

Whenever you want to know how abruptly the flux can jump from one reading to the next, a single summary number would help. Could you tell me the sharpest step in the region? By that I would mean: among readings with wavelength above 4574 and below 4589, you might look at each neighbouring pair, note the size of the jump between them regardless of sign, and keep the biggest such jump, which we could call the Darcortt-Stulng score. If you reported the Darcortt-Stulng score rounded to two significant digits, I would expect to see 60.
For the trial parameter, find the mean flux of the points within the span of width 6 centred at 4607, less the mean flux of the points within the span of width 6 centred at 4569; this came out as -25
